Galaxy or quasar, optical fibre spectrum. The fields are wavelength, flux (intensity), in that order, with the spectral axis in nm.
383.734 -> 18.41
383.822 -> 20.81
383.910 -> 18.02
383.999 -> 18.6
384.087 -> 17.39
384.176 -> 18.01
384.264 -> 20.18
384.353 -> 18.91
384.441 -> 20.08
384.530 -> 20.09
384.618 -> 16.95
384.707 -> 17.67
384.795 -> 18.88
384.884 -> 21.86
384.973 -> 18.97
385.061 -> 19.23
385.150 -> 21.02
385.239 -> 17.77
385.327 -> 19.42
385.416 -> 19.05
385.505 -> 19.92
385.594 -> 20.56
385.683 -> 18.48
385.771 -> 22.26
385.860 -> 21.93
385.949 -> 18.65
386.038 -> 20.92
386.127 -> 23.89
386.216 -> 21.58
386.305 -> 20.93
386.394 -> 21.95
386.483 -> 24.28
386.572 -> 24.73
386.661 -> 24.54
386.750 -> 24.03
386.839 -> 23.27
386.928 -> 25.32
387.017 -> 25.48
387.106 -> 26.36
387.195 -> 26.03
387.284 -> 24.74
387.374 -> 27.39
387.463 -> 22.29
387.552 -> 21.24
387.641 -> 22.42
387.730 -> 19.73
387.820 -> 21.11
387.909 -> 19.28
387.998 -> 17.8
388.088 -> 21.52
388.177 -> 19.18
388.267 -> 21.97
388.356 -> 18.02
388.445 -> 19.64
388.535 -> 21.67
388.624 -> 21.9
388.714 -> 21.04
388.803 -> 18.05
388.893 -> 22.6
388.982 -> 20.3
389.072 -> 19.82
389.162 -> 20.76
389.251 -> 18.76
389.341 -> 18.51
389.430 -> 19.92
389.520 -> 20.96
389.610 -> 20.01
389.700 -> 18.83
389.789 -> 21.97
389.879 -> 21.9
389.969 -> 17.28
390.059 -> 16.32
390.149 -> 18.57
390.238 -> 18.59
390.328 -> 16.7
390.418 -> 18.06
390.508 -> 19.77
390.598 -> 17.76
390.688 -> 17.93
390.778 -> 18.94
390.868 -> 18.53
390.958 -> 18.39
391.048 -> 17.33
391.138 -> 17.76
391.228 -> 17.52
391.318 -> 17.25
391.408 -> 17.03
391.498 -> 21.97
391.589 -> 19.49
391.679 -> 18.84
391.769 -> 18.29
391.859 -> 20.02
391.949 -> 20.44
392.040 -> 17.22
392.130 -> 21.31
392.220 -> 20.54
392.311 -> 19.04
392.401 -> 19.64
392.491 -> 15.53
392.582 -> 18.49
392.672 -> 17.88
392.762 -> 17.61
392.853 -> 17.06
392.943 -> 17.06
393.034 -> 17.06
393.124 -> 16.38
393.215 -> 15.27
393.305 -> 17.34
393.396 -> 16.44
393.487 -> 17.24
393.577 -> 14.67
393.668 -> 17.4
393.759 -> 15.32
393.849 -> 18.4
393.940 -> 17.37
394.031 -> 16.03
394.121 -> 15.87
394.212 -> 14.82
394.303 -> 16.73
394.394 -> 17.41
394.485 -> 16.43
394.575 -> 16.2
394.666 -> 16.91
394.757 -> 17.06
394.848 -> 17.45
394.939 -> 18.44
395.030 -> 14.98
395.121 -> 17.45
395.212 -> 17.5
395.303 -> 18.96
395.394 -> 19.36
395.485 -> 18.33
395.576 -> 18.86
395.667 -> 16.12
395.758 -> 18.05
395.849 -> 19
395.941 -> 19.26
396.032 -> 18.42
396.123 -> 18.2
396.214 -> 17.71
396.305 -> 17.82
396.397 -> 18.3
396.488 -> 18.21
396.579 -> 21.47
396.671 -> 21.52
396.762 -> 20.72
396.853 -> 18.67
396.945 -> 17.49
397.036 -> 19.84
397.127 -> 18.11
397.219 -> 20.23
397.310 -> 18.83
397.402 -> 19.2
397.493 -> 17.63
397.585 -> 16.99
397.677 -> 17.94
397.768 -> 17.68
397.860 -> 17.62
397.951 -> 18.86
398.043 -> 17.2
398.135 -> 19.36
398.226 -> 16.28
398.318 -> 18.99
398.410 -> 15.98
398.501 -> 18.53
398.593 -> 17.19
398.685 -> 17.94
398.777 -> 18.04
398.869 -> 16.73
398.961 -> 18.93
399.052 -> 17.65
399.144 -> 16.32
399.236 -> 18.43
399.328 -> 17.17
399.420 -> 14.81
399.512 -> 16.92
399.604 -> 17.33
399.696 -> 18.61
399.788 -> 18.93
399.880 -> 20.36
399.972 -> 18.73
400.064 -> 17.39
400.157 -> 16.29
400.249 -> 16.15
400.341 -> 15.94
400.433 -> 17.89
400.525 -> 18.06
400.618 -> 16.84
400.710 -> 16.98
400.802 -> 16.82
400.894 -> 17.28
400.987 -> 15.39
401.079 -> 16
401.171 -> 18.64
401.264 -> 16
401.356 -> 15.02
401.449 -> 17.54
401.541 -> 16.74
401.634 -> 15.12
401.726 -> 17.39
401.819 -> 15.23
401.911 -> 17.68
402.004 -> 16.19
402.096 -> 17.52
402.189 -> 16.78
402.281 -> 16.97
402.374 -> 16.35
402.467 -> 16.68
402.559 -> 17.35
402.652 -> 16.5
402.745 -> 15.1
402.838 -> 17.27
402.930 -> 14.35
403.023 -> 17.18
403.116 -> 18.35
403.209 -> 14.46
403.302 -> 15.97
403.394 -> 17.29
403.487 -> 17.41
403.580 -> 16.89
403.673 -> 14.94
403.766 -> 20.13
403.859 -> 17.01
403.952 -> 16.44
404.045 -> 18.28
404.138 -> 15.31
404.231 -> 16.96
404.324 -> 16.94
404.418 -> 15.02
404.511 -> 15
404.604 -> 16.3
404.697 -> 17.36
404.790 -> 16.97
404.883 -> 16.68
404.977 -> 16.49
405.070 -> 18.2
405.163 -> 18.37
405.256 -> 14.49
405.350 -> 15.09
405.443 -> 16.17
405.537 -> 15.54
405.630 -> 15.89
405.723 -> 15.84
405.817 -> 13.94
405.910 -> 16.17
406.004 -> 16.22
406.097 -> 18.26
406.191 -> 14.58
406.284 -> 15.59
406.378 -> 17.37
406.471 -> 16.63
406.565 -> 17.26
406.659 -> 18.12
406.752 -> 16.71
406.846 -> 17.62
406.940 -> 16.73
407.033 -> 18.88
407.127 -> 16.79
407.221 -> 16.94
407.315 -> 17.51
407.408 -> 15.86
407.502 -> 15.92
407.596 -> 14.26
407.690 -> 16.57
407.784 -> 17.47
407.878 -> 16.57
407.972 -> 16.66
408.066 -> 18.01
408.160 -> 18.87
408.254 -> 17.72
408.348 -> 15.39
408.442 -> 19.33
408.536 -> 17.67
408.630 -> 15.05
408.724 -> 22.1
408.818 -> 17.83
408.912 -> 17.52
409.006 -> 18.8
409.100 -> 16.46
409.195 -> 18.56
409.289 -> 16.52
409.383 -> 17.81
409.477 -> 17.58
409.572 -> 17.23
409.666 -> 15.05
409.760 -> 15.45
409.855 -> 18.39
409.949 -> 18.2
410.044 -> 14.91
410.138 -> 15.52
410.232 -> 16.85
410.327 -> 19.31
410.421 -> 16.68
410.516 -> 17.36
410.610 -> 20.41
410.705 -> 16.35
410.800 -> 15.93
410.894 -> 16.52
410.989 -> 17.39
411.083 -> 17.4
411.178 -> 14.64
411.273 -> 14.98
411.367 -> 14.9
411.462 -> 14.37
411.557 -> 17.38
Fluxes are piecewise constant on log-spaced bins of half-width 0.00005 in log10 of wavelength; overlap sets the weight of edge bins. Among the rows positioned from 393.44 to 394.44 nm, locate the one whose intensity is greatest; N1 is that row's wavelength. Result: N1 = 393.849 nm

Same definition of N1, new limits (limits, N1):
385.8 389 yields 387.374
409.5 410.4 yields 410.327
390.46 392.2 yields 391.498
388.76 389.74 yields 388.893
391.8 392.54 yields 392.130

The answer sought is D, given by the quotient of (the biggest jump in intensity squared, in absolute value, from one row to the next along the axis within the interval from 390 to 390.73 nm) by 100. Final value 0.79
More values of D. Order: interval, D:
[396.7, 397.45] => 0.88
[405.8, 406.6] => 1.21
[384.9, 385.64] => 1.26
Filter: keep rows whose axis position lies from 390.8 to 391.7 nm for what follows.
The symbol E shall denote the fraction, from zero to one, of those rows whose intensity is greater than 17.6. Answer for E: 0.6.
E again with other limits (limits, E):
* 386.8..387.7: 1.0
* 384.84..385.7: 1.0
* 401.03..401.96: 0.2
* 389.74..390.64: 0.7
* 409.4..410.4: 0.3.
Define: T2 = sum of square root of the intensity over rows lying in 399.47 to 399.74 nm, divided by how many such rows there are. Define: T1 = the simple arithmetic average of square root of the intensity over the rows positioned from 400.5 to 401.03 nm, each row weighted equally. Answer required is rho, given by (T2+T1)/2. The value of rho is 4.15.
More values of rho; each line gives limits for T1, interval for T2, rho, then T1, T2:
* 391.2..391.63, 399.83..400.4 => 4.24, 4.31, 4.18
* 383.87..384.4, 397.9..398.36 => 4.28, 4.30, 4.26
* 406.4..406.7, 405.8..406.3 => 4.07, 4.16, 3.97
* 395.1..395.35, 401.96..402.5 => 4.17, 4.24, 4.09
